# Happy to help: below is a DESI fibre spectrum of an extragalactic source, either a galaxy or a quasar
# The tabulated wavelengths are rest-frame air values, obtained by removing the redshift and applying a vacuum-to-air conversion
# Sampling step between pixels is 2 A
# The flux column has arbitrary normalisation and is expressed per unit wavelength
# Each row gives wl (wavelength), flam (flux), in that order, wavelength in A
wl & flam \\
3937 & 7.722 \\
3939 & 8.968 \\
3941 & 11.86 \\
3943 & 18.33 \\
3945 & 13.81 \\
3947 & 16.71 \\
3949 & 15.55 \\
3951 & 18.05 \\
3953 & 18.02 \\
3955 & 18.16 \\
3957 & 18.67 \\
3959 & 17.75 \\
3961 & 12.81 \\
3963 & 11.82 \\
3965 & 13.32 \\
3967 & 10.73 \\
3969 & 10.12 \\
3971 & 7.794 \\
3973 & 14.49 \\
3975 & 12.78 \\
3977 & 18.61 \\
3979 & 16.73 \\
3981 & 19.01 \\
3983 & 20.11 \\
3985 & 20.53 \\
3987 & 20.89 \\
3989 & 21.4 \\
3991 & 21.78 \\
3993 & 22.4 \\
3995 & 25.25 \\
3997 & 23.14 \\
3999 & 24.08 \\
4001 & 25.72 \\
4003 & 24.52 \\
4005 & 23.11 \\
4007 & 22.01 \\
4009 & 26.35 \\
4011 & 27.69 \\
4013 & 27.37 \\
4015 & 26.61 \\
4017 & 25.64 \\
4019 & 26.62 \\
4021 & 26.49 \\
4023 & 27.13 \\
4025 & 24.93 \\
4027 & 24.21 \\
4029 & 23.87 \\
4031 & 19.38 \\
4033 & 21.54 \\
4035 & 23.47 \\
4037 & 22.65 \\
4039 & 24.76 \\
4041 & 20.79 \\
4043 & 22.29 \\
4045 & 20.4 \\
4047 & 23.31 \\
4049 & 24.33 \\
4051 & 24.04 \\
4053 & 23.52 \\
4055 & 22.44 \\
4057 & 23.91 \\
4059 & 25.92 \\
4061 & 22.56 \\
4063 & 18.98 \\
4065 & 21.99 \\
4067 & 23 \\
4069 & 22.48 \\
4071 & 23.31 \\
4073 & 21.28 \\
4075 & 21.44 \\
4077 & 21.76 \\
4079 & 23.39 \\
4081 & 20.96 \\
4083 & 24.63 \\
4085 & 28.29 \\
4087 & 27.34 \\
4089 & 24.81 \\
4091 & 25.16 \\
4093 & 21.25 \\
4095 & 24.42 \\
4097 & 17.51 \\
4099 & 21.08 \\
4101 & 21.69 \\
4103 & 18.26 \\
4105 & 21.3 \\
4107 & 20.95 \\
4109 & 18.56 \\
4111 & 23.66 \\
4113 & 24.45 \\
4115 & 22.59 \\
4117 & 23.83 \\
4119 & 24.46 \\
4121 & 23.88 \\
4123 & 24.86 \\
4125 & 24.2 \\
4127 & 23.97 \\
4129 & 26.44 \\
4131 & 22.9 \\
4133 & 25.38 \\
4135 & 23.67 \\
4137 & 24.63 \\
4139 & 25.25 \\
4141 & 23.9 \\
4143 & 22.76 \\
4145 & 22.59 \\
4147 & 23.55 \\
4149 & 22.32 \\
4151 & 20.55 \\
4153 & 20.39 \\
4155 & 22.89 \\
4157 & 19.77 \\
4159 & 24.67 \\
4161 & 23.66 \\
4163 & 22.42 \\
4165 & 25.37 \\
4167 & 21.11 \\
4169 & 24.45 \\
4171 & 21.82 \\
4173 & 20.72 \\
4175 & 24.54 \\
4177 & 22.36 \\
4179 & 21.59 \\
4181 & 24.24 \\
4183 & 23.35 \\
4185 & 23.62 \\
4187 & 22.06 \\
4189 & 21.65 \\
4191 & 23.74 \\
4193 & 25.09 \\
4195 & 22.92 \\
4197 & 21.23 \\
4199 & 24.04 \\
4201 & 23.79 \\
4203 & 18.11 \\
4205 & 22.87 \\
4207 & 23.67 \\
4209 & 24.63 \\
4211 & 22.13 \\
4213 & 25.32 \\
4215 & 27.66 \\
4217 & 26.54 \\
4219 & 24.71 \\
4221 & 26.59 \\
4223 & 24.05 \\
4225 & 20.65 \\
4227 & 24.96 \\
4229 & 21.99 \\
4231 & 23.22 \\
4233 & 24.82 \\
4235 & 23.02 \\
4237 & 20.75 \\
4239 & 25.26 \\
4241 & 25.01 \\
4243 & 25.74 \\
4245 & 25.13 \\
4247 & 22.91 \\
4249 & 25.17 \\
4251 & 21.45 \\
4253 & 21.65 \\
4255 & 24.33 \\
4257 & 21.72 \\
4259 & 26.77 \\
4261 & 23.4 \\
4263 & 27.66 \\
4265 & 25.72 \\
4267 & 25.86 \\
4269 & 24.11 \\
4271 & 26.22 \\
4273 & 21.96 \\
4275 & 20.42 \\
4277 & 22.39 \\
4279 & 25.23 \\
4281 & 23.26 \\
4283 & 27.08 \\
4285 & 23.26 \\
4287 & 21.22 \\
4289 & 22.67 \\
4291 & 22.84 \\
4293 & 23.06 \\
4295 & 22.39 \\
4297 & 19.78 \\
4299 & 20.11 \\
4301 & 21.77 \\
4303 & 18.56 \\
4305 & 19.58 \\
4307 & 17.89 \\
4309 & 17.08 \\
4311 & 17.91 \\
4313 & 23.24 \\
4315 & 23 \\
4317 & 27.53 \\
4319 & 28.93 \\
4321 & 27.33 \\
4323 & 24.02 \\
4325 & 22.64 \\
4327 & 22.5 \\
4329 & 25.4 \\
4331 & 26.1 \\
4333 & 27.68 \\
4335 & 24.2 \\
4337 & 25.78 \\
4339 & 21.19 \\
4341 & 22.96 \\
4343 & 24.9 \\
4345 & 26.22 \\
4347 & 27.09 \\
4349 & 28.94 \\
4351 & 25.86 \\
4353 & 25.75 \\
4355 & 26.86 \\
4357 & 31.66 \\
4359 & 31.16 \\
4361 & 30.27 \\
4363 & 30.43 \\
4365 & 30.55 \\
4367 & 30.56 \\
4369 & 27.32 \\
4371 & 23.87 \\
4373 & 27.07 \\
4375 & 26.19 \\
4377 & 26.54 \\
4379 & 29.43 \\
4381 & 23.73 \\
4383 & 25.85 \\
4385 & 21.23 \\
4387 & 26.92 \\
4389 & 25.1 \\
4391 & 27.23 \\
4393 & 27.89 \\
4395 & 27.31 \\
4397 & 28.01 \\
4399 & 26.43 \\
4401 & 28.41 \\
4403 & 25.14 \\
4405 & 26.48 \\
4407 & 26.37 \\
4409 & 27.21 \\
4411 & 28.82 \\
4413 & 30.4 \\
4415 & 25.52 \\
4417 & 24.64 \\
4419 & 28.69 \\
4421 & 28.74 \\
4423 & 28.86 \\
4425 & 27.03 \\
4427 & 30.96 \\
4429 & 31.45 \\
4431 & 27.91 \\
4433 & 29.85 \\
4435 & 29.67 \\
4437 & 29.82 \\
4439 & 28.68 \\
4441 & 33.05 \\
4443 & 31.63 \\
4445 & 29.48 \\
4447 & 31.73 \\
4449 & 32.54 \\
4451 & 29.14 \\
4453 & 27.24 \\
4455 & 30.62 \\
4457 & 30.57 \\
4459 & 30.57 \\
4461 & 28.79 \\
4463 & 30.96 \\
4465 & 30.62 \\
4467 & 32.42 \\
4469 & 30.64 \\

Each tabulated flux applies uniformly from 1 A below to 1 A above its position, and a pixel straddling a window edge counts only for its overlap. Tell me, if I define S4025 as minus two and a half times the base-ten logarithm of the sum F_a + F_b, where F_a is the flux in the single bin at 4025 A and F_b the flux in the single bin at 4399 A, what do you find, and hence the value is -4.28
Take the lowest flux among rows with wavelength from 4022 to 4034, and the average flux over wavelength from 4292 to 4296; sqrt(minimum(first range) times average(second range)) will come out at 21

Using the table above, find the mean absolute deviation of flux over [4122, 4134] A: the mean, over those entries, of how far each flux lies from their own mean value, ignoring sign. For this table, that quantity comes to 0.9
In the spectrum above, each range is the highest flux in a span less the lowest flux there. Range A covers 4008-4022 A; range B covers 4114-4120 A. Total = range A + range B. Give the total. 3.9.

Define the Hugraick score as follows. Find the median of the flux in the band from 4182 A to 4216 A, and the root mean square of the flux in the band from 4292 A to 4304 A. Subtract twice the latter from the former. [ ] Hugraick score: -18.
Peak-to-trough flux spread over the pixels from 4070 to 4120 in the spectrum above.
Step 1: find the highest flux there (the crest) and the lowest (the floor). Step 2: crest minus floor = 10.8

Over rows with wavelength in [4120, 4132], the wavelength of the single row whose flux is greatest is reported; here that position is 4129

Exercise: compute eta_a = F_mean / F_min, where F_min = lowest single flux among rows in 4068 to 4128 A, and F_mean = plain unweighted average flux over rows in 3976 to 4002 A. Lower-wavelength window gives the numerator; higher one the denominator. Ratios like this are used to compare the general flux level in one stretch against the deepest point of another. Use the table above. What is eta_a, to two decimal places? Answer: 1.23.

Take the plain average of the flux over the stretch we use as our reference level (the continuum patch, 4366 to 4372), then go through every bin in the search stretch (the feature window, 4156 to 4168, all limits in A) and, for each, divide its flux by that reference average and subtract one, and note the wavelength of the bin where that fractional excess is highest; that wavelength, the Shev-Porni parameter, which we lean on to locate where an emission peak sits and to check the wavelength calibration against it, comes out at 4165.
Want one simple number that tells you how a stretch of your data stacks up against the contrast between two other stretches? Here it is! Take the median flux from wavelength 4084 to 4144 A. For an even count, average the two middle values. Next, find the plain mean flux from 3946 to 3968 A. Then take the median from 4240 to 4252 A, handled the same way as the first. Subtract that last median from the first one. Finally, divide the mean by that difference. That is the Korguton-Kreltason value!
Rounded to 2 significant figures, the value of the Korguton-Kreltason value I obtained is -13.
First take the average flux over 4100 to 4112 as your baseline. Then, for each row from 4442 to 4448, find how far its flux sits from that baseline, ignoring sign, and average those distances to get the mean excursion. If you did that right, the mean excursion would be 10.2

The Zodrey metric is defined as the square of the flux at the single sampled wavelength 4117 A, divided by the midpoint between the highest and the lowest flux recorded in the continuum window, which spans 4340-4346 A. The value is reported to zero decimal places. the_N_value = 23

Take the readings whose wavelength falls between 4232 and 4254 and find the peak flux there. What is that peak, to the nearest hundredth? 25.74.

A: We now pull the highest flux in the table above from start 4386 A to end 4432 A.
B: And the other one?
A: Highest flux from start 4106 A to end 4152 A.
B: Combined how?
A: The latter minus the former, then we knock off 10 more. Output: -15.0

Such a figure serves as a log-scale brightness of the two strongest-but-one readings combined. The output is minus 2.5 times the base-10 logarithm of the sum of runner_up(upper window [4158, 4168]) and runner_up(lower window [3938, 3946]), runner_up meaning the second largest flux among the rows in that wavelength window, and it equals -3.96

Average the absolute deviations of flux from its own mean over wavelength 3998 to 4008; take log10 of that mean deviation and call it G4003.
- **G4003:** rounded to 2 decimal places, 0.03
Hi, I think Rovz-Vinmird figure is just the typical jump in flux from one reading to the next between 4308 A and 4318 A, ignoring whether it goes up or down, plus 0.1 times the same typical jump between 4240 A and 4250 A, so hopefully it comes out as 2.9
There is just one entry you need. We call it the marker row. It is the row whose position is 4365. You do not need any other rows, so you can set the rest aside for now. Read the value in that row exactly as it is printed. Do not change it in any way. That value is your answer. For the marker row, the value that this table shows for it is 30.55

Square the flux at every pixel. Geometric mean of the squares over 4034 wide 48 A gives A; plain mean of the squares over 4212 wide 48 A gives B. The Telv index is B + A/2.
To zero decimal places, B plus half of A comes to 850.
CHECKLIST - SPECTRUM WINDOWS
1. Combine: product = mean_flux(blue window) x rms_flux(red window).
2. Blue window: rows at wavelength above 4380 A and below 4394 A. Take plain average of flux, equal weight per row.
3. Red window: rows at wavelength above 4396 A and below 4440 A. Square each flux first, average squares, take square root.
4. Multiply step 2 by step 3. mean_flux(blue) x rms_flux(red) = 717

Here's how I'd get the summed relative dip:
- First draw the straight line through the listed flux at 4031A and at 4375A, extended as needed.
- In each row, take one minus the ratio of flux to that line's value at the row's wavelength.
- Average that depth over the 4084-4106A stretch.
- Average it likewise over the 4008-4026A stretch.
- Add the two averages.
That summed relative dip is -0.50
